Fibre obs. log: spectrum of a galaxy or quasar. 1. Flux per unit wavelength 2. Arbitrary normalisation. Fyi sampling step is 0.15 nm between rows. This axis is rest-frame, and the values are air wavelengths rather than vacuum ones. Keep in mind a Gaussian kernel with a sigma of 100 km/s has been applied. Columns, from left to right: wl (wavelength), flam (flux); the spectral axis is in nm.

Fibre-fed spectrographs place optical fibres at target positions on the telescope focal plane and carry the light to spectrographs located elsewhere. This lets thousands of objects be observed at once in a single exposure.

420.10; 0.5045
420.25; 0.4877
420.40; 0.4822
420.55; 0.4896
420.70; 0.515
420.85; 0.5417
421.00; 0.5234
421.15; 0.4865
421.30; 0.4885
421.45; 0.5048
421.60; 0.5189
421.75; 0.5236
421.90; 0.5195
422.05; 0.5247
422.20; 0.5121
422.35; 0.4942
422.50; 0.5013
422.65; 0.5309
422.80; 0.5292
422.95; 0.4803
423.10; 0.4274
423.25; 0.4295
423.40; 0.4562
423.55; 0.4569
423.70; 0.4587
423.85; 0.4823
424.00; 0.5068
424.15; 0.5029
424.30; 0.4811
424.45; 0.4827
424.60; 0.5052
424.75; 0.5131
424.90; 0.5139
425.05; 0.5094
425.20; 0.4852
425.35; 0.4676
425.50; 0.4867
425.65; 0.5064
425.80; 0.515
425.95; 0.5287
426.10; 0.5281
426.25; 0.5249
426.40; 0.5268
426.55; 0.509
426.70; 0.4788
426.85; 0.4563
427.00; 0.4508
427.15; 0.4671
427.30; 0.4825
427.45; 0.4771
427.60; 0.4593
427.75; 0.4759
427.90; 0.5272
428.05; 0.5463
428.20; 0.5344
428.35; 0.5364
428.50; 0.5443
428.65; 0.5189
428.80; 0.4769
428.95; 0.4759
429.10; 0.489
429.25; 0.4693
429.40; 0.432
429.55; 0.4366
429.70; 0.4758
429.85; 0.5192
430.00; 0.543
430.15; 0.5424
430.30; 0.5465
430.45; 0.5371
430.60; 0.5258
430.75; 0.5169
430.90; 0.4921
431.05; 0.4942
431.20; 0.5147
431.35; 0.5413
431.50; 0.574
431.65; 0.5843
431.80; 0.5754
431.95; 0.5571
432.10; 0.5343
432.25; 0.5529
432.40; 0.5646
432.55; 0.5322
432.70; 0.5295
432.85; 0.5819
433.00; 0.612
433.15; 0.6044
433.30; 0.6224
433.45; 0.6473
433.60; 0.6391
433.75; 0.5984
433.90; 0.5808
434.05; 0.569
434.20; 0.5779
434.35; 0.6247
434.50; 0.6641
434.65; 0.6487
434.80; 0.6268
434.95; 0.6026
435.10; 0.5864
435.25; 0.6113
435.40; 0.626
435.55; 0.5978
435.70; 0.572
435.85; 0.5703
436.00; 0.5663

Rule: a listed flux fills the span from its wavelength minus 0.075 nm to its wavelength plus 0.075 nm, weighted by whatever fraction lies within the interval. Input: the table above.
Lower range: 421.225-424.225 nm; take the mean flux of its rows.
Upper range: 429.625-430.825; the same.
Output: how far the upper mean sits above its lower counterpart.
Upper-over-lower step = 0.033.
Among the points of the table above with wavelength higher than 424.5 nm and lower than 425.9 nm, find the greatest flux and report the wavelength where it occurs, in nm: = 425.80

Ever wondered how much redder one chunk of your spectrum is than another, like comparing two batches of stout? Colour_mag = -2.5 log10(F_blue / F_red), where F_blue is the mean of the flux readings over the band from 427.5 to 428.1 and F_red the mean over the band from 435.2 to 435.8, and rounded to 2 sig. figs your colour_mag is 0.20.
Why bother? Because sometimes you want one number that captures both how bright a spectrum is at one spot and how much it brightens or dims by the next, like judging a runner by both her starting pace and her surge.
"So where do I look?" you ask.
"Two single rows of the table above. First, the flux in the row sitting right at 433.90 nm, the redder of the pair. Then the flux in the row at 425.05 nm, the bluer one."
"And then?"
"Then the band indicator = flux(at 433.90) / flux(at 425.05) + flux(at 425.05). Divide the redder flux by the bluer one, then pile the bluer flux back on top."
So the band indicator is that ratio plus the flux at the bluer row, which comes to 1.65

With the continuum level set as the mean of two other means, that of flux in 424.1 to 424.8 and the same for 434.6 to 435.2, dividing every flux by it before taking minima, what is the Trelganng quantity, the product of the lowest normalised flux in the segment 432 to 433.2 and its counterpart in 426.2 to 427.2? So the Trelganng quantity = 0.77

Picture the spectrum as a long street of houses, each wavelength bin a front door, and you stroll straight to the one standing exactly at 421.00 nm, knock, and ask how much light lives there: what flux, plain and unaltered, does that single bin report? 0.5234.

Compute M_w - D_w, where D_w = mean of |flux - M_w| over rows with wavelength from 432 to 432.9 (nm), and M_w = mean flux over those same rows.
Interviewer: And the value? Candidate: 0.53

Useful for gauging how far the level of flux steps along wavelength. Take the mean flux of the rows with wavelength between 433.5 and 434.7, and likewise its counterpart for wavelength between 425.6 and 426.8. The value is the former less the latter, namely 0.10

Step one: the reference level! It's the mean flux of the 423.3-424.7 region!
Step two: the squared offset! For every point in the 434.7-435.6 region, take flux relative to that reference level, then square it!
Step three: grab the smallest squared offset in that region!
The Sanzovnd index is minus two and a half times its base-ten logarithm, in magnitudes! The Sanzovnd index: 4.9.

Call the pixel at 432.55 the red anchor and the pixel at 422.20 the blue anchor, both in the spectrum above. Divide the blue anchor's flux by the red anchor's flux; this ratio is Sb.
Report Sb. 0.96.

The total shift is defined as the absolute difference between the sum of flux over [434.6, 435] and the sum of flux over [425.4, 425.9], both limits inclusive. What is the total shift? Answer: 0.37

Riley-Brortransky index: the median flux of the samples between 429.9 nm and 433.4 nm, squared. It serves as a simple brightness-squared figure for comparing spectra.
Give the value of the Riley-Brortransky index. 0.29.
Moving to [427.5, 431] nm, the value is 0.27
